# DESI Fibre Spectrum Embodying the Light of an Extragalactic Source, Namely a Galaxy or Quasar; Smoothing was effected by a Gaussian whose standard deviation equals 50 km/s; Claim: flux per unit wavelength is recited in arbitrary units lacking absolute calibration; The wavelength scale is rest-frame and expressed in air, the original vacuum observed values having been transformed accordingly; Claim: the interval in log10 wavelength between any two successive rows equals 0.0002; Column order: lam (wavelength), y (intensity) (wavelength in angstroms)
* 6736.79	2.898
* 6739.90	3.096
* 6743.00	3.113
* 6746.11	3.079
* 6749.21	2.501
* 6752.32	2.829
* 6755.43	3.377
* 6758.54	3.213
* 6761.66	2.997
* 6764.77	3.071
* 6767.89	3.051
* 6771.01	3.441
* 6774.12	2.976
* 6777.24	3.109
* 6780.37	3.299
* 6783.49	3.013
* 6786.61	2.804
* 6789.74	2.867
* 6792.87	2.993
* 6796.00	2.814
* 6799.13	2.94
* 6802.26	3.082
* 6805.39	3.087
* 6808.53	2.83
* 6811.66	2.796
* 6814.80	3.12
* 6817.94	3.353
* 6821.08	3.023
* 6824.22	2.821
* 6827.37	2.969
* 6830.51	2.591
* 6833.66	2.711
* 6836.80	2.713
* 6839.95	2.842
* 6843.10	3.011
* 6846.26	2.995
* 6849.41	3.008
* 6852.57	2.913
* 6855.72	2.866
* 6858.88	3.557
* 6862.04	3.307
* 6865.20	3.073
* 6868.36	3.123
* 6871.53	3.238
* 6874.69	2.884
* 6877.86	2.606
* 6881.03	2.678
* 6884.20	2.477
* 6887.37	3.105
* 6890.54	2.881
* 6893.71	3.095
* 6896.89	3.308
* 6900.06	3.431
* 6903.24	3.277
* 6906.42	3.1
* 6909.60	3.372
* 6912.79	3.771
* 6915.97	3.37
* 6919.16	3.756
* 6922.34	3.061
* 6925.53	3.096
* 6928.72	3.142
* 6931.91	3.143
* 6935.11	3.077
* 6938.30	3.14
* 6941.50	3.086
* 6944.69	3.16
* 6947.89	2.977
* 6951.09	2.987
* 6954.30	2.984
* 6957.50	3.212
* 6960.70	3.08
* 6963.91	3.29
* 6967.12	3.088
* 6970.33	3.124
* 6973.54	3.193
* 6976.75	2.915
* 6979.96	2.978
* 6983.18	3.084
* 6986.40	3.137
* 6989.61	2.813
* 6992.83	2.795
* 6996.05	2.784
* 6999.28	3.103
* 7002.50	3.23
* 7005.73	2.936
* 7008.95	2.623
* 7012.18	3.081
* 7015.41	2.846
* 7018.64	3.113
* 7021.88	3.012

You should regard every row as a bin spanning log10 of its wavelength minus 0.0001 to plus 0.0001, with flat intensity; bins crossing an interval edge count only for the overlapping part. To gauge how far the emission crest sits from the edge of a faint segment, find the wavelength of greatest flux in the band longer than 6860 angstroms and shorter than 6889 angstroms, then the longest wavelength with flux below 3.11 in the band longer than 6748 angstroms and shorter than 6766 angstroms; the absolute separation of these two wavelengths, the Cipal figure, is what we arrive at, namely 97.3 angstroms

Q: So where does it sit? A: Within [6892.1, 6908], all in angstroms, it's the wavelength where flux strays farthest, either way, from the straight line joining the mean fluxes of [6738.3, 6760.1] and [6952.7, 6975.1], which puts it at 6900.06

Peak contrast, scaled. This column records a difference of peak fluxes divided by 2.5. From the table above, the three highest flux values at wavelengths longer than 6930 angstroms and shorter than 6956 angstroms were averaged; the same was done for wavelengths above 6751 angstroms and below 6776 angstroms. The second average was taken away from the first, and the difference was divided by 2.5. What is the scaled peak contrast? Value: -0.08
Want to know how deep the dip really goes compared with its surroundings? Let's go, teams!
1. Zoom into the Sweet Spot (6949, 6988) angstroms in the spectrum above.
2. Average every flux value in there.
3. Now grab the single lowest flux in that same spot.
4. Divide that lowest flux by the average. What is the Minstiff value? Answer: 0.94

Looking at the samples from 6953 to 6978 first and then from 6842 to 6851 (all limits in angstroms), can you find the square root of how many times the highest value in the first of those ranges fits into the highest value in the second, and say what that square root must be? 0.96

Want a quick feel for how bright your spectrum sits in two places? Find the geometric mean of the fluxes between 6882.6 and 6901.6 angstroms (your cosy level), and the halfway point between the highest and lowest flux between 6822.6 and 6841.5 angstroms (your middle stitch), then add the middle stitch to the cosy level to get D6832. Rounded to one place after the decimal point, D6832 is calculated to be 5.8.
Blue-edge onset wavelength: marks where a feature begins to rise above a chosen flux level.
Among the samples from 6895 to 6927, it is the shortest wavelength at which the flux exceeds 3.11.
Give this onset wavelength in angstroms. 6896.89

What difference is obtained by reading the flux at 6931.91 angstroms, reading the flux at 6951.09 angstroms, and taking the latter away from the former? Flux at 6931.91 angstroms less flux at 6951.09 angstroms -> 0.16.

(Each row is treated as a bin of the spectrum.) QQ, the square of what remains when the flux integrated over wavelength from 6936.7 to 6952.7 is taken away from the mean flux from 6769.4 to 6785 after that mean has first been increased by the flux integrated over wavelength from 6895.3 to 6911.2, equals 42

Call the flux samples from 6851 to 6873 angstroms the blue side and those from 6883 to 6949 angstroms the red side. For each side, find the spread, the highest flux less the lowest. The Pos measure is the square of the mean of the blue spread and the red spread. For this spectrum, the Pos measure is 1.0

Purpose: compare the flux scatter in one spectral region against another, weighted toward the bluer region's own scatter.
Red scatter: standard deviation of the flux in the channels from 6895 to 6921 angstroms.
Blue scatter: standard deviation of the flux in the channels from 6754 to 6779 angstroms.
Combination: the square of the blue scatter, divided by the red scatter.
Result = 0.1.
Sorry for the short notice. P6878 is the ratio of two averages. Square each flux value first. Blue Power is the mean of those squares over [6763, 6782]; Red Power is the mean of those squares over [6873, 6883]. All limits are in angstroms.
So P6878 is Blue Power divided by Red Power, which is 1.3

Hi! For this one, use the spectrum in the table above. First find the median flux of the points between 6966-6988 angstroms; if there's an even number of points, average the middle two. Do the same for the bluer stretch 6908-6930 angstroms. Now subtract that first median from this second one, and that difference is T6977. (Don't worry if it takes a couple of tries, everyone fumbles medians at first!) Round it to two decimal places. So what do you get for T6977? 0.28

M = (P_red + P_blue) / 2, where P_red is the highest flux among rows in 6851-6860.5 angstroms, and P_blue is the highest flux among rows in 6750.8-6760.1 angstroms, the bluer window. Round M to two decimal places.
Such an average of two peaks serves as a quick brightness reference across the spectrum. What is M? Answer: 3.47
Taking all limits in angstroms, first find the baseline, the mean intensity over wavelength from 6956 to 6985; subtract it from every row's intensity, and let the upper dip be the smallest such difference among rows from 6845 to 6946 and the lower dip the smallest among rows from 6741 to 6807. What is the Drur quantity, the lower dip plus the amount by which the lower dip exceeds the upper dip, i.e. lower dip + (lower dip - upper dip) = -0.58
